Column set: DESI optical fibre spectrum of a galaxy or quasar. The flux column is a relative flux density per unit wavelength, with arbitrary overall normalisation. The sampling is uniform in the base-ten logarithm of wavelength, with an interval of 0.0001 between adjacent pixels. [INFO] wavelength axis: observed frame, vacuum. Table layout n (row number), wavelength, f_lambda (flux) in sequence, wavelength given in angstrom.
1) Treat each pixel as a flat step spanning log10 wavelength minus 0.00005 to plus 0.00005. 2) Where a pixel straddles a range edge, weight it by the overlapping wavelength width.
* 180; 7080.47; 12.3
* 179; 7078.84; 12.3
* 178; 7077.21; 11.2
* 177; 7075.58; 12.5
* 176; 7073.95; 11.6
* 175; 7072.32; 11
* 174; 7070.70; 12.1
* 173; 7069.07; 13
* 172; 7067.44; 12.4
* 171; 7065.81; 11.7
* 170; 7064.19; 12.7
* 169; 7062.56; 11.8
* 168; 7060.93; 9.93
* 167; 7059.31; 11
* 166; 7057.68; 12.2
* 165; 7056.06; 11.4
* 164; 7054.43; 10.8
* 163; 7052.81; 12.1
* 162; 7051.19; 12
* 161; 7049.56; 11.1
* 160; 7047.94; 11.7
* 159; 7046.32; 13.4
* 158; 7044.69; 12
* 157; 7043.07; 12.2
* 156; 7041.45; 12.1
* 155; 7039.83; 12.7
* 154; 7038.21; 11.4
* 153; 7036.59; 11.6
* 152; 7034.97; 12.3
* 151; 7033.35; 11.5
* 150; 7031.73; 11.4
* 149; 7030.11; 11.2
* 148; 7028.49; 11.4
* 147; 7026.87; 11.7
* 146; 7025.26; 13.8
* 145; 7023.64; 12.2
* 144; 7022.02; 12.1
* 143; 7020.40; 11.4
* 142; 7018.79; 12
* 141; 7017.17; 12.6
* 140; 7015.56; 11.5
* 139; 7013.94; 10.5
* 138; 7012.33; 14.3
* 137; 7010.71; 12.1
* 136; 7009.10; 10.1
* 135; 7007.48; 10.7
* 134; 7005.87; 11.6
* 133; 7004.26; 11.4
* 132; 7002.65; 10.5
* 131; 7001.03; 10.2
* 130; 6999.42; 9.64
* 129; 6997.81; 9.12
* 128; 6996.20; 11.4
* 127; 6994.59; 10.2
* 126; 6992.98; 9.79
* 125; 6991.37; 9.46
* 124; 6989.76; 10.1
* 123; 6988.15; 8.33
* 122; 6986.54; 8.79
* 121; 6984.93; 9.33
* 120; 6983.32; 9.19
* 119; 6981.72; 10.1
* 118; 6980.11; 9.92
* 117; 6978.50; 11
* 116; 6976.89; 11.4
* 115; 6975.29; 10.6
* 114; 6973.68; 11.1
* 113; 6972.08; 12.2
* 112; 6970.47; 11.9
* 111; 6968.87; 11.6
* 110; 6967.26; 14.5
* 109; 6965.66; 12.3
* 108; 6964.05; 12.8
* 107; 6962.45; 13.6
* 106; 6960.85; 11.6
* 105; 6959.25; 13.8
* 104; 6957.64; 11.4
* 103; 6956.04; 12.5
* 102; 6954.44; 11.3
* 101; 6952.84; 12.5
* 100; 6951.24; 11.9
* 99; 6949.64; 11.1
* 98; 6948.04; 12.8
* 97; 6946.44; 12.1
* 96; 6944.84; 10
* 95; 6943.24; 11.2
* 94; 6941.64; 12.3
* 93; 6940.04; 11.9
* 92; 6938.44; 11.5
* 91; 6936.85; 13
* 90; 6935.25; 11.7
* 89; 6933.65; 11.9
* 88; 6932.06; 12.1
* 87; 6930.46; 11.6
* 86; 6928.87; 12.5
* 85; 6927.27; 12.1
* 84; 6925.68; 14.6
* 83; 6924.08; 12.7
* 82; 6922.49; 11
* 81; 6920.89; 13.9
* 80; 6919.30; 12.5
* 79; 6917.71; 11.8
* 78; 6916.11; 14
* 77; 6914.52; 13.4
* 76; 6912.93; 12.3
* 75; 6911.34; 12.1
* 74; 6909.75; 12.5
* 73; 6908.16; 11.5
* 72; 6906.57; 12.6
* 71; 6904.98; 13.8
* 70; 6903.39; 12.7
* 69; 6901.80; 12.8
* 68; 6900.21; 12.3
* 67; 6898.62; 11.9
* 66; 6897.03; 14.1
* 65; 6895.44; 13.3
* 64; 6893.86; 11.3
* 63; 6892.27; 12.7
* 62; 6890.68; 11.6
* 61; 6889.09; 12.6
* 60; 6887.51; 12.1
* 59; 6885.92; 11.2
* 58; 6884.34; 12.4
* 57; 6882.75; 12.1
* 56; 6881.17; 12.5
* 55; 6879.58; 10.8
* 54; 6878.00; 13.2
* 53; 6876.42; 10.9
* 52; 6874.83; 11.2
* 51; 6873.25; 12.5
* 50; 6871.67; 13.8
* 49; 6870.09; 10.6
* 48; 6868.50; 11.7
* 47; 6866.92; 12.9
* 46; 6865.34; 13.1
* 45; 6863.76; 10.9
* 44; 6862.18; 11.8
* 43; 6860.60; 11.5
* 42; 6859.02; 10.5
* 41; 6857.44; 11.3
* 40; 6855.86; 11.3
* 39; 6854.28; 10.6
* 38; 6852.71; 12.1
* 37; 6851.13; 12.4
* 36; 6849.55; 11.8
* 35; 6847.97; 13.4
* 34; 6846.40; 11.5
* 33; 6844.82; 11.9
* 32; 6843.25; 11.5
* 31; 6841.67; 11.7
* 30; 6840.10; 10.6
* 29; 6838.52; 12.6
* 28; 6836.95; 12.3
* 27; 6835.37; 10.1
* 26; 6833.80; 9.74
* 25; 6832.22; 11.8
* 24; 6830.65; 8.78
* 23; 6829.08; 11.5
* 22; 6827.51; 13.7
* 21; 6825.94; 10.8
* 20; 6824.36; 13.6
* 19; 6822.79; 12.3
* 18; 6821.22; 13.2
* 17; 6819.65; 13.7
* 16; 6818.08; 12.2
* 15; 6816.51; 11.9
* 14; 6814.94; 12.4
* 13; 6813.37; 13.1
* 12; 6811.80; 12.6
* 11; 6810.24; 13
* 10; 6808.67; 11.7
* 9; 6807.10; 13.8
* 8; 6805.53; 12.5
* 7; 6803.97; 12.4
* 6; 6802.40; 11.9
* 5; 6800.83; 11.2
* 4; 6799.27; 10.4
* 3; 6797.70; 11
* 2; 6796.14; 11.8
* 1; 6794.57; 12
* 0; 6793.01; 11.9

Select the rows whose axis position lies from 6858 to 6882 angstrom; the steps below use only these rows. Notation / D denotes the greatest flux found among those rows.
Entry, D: 13.8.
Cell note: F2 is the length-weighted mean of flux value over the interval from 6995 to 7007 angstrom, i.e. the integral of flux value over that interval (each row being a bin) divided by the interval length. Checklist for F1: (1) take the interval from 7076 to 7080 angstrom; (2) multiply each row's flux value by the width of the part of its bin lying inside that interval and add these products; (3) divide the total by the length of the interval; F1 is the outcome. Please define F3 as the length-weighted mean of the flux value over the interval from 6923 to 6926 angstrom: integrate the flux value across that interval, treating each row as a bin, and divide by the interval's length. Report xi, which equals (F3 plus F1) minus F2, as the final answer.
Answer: 14.6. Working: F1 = 11.9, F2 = 10.5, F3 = 13.2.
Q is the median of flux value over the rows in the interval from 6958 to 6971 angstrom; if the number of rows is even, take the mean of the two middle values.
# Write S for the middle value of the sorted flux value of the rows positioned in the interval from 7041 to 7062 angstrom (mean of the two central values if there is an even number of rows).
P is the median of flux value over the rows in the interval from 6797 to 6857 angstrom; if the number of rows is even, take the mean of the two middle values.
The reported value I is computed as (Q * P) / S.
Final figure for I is 12.4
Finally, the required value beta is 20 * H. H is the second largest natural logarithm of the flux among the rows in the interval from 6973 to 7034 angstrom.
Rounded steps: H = 2.62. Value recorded 52.5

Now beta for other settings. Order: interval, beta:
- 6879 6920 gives 52.8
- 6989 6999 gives 46.4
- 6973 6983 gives 48.1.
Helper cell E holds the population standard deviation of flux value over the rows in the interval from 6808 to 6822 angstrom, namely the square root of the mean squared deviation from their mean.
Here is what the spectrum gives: 0.62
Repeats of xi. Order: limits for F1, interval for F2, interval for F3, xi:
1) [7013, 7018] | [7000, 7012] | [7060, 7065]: 12.0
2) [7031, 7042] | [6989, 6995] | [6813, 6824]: 14.7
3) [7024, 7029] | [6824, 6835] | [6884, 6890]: 13.1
